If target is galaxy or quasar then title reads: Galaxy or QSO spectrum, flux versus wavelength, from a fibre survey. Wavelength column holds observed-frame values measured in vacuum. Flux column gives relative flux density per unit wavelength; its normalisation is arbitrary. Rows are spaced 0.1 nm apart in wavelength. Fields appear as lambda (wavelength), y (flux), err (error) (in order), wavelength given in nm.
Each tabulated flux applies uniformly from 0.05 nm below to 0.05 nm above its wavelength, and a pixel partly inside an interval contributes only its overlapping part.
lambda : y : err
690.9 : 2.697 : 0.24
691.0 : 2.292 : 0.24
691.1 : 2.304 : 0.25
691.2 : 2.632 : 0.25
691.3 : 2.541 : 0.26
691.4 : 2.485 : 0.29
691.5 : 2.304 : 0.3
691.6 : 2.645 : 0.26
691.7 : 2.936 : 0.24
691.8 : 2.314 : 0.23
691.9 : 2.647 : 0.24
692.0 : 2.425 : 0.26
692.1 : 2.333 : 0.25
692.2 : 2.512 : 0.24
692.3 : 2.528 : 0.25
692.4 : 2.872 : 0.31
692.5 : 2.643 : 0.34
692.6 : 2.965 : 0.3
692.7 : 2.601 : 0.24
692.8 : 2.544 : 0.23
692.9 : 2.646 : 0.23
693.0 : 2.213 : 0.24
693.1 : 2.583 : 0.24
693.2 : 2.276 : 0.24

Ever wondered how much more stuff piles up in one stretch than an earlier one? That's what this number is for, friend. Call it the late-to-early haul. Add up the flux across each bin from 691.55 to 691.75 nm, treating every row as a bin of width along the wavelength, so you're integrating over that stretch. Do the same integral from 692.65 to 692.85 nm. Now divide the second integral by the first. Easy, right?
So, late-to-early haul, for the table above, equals 0.92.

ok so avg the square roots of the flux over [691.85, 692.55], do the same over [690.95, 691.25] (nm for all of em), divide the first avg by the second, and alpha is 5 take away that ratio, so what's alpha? 3.968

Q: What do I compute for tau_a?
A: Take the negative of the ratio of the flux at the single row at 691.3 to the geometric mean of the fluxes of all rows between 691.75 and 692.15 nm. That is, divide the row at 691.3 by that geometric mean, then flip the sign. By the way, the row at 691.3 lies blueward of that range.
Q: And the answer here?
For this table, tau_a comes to -1.05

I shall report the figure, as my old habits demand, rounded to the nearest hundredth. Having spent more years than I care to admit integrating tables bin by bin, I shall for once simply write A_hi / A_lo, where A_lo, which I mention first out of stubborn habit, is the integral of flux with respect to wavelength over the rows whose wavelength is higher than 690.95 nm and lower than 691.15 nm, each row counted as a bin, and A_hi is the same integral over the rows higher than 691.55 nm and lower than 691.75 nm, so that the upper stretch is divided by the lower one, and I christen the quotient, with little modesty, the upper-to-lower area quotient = 1.21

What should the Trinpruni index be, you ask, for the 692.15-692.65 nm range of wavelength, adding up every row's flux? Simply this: 13.5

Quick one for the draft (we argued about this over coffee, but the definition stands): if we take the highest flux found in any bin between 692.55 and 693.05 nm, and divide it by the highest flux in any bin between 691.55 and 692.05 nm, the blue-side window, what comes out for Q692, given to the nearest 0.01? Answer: 1.01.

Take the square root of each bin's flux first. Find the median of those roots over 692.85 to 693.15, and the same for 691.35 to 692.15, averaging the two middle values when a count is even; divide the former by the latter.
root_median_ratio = 1.03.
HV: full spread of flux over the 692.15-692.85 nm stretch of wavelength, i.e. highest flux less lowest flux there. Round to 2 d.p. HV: 0.45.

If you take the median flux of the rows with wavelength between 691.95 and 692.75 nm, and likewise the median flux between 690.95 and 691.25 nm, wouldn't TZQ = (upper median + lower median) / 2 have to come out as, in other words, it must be 2.43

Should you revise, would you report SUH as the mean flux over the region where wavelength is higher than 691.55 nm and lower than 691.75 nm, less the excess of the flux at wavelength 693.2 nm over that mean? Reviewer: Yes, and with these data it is 3.3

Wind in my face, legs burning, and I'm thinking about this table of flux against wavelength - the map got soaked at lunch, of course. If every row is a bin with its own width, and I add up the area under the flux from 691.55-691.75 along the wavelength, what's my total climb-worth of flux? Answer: 0.6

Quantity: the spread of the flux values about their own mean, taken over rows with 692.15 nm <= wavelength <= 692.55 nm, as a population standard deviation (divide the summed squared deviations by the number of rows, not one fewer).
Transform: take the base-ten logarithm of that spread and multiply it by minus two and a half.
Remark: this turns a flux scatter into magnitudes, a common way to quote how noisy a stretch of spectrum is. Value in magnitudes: 2.11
